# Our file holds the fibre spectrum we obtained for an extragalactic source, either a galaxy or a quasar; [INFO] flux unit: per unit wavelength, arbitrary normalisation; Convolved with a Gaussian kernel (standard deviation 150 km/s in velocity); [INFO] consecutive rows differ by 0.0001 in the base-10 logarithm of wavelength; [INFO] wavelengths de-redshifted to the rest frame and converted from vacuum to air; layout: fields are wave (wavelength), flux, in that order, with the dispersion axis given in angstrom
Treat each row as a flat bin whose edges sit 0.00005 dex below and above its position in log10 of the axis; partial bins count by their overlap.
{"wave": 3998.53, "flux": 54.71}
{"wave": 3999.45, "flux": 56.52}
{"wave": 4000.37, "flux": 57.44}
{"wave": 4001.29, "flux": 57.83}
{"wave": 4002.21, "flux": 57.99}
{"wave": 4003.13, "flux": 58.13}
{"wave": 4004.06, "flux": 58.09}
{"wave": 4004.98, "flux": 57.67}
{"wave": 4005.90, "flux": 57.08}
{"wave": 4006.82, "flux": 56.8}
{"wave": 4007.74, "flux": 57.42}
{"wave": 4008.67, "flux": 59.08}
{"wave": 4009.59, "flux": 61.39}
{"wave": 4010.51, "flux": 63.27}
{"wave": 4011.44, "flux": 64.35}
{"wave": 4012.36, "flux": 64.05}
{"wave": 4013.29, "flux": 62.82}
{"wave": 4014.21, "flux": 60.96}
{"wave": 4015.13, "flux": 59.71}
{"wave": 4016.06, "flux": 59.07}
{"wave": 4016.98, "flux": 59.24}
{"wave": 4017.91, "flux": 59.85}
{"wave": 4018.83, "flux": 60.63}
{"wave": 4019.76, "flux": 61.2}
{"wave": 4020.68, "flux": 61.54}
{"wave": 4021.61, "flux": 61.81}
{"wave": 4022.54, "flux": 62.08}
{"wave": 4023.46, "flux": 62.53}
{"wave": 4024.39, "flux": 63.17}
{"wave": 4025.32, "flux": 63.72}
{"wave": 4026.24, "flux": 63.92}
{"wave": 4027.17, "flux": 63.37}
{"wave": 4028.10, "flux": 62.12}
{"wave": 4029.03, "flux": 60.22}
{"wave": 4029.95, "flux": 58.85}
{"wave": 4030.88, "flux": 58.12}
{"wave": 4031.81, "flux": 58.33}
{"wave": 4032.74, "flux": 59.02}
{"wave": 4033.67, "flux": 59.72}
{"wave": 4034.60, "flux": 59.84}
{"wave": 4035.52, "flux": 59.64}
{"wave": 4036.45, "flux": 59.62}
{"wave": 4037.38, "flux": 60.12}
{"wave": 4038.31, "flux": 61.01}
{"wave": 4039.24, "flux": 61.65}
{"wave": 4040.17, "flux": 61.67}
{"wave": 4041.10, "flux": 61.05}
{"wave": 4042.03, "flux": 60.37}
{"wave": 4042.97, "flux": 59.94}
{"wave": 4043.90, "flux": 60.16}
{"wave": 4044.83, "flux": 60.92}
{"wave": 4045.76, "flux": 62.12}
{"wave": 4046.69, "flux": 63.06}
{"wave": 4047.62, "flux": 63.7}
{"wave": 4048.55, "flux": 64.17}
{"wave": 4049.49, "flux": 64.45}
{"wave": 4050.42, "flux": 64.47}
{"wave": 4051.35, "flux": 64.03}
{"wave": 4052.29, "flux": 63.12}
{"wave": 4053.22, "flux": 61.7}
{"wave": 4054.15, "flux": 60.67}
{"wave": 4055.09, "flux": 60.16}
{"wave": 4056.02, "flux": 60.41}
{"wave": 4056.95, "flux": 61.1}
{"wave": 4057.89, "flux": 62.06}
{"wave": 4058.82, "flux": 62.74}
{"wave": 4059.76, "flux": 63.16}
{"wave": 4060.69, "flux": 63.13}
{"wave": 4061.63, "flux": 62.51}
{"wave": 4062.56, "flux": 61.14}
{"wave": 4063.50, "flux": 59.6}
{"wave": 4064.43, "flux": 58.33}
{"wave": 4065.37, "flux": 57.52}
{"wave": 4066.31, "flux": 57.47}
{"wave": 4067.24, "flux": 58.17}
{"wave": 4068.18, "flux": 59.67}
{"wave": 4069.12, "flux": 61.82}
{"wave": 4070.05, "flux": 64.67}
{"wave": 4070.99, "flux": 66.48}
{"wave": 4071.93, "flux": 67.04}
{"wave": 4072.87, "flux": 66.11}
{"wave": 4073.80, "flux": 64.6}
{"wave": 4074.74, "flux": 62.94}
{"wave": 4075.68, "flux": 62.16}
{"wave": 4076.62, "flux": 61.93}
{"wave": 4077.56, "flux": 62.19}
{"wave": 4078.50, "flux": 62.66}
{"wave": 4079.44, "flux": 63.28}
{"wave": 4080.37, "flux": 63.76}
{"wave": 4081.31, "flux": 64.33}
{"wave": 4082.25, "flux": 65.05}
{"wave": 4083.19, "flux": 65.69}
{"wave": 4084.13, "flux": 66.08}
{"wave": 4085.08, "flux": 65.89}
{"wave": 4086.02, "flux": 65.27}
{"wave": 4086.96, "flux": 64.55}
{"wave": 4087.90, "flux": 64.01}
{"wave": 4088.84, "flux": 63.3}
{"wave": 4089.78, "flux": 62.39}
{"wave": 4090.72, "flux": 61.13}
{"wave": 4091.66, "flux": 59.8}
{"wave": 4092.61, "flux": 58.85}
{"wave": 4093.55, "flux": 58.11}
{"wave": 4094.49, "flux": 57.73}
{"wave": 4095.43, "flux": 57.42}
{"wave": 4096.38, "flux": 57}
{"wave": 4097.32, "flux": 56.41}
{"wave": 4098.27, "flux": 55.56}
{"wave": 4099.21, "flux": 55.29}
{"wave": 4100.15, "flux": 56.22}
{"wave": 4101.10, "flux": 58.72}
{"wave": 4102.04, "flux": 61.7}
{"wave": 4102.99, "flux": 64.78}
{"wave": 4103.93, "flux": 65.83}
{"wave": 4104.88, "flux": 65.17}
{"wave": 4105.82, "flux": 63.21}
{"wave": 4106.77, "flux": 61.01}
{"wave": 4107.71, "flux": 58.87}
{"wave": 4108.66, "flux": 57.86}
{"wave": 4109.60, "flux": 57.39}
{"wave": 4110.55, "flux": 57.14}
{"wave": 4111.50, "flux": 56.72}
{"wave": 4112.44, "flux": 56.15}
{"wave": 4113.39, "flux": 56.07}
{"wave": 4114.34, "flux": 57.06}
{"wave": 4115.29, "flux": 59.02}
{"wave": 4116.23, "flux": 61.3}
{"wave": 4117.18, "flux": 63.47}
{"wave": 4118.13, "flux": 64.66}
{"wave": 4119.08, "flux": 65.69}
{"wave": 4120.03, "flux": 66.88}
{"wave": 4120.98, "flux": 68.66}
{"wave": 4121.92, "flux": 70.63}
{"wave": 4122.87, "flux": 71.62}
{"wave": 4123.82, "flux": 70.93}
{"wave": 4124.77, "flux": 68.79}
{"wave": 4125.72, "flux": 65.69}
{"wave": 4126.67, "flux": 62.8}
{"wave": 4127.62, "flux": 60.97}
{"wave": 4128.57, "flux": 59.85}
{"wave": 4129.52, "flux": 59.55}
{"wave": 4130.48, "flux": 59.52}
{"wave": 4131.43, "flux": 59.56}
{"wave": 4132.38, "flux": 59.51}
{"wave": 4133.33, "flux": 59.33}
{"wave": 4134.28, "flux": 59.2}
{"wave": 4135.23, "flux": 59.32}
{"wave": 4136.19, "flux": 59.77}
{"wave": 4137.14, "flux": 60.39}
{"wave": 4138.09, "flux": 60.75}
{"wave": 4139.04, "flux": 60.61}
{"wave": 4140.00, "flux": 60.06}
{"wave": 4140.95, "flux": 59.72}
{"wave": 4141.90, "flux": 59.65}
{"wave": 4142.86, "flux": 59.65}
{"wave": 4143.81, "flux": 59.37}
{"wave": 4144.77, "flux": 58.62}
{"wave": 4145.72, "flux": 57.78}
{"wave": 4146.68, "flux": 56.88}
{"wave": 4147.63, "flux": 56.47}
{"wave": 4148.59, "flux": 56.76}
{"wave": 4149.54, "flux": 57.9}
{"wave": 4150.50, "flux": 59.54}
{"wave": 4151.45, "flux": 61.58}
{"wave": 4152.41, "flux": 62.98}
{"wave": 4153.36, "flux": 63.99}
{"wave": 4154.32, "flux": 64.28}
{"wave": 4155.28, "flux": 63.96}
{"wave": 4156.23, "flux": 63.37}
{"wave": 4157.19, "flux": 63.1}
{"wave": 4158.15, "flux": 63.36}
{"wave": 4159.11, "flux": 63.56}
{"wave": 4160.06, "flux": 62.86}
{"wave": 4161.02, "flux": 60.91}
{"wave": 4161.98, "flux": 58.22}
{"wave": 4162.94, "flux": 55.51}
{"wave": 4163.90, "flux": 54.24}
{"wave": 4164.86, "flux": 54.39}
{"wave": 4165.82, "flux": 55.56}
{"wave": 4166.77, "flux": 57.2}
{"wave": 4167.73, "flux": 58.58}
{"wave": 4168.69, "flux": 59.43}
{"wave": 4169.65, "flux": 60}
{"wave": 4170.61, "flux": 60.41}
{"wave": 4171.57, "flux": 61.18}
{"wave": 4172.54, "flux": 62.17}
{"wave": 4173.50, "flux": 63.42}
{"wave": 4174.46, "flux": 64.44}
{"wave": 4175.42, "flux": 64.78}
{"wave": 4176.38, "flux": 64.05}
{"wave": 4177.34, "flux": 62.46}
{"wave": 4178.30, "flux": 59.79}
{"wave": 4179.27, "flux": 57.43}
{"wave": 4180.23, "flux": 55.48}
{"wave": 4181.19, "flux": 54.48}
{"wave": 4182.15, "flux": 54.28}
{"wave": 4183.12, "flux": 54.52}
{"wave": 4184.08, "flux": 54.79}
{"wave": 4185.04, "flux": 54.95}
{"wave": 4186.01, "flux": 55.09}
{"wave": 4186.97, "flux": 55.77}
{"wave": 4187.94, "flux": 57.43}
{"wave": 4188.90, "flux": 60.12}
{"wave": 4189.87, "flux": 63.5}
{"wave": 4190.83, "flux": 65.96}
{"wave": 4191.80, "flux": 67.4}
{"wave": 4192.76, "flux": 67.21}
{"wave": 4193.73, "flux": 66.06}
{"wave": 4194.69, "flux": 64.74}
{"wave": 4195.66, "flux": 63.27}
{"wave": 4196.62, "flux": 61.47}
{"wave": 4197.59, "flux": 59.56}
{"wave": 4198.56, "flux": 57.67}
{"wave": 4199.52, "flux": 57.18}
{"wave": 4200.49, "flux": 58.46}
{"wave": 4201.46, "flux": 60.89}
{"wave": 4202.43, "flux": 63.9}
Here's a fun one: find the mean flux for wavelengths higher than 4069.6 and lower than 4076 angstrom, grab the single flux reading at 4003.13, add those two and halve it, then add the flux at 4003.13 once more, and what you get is 120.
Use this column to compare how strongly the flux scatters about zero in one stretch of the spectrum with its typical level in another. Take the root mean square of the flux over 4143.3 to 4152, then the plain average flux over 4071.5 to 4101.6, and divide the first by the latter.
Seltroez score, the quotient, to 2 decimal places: 0.95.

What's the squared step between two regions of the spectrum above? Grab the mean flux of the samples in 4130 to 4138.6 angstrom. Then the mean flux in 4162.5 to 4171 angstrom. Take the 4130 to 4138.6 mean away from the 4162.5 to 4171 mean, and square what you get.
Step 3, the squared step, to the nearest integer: 6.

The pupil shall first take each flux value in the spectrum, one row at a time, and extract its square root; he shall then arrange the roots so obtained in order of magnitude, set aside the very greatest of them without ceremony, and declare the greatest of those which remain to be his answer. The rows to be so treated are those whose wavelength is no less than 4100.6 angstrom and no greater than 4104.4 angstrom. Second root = 8.05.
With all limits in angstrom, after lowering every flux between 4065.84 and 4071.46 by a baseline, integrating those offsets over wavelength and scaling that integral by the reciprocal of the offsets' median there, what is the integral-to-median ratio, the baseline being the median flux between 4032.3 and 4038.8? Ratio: 9.1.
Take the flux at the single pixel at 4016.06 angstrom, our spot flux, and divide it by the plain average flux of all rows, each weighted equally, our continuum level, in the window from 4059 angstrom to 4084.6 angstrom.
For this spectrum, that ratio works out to 0.94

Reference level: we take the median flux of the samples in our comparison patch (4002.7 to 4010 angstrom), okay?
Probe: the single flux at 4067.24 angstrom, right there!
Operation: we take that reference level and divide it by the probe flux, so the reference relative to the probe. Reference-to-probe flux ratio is 1.00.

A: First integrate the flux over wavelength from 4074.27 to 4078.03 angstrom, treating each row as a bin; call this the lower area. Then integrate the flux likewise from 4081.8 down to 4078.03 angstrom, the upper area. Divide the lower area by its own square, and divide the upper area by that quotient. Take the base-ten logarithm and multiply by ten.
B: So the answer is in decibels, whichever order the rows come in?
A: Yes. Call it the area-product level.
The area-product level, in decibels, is 47.5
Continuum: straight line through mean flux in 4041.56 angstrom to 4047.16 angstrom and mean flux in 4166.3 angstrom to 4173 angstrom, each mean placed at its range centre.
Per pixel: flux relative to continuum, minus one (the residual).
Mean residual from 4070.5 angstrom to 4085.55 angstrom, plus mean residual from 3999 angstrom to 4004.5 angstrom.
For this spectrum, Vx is -0.003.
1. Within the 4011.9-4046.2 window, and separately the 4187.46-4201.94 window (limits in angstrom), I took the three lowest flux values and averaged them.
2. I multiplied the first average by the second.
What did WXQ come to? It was 3356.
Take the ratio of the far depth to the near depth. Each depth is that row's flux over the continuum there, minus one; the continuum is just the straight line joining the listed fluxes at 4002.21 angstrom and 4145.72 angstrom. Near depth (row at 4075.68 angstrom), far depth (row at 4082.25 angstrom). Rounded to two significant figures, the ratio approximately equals 1.7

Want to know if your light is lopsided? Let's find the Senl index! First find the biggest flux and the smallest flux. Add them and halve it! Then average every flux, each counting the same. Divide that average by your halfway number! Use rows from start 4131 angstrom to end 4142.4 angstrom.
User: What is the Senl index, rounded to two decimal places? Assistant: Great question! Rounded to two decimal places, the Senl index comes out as 1.00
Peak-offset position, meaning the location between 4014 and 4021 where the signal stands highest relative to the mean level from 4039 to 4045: 4020.68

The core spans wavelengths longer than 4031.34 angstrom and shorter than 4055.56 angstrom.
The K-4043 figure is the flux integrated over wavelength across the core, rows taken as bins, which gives 1485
